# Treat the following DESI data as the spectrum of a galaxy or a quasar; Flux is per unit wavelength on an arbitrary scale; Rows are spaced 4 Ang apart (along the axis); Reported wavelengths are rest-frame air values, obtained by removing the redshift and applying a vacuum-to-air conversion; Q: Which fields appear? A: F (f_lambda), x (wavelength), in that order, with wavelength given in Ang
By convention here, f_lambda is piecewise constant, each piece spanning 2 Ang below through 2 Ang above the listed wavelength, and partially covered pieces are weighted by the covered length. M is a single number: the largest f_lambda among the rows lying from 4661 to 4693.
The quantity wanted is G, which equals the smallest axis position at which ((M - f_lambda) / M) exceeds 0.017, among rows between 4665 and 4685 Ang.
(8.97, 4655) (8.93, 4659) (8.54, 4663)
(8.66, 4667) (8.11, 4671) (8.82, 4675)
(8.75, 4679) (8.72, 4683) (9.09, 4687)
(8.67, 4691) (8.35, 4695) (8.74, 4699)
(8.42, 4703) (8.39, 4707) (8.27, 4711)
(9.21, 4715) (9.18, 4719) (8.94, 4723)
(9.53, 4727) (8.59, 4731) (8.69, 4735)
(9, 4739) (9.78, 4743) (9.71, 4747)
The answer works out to 4667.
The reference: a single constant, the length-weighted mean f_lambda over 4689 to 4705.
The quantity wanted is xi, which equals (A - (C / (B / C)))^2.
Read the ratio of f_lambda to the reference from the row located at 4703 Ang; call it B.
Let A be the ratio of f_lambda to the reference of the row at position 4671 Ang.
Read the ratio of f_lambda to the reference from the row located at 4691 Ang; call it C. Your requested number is 0.009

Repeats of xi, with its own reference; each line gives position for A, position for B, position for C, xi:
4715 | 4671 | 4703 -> 0.003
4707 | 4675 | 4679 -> 0.001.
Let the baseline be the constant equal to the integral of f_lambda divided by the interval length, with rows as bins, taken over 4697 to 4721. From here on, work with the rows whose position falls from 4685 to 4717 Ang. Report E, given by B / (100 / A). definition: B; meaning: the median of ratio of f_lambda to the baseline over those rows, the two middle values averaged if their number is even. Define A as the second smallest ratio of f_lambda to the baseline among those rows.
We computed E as 0.0094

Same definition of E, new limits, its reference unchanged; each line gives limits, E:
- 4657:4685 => 0.0098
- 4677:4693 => 0.0101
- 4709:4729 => 0.0108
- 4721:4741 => 0.0103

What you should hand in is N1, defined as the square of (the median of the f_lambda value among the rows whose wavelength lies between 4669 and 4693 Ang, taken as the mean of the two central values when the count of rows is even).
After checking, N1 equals 76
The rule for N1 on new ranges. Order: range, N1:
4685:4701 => 76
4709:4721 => 84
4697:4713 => 71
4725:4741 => 78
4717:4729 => 84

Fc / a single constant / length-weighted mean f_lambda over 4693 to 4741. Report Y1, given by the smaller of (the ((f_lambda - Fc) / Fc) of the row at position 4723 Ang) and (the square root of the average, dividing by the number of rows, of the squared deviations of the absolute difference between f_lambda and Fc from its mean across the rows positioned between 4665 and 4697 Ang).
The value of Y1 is 0.02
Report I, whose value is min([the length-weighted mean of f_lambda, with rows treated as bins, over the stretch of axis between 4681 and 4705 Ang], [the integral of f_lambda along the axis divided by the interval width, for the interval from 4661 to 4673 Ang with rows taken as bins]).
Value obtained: 8.44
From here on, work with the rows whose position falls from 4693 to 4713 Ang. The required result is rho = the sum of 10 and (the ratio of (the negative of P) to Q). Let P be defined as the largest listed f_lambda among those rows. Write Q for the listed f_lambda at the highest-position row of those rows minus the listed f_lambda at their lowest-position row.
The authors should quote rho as 119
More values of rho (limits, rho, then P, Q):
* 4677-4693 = 124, 9.09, -0.08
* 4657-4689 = -47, 9.09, 0.16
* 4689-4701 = -115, 8.74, 0.07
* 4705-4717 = -1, 9.21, 0.82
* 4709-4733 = -20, 9.53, 0.32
